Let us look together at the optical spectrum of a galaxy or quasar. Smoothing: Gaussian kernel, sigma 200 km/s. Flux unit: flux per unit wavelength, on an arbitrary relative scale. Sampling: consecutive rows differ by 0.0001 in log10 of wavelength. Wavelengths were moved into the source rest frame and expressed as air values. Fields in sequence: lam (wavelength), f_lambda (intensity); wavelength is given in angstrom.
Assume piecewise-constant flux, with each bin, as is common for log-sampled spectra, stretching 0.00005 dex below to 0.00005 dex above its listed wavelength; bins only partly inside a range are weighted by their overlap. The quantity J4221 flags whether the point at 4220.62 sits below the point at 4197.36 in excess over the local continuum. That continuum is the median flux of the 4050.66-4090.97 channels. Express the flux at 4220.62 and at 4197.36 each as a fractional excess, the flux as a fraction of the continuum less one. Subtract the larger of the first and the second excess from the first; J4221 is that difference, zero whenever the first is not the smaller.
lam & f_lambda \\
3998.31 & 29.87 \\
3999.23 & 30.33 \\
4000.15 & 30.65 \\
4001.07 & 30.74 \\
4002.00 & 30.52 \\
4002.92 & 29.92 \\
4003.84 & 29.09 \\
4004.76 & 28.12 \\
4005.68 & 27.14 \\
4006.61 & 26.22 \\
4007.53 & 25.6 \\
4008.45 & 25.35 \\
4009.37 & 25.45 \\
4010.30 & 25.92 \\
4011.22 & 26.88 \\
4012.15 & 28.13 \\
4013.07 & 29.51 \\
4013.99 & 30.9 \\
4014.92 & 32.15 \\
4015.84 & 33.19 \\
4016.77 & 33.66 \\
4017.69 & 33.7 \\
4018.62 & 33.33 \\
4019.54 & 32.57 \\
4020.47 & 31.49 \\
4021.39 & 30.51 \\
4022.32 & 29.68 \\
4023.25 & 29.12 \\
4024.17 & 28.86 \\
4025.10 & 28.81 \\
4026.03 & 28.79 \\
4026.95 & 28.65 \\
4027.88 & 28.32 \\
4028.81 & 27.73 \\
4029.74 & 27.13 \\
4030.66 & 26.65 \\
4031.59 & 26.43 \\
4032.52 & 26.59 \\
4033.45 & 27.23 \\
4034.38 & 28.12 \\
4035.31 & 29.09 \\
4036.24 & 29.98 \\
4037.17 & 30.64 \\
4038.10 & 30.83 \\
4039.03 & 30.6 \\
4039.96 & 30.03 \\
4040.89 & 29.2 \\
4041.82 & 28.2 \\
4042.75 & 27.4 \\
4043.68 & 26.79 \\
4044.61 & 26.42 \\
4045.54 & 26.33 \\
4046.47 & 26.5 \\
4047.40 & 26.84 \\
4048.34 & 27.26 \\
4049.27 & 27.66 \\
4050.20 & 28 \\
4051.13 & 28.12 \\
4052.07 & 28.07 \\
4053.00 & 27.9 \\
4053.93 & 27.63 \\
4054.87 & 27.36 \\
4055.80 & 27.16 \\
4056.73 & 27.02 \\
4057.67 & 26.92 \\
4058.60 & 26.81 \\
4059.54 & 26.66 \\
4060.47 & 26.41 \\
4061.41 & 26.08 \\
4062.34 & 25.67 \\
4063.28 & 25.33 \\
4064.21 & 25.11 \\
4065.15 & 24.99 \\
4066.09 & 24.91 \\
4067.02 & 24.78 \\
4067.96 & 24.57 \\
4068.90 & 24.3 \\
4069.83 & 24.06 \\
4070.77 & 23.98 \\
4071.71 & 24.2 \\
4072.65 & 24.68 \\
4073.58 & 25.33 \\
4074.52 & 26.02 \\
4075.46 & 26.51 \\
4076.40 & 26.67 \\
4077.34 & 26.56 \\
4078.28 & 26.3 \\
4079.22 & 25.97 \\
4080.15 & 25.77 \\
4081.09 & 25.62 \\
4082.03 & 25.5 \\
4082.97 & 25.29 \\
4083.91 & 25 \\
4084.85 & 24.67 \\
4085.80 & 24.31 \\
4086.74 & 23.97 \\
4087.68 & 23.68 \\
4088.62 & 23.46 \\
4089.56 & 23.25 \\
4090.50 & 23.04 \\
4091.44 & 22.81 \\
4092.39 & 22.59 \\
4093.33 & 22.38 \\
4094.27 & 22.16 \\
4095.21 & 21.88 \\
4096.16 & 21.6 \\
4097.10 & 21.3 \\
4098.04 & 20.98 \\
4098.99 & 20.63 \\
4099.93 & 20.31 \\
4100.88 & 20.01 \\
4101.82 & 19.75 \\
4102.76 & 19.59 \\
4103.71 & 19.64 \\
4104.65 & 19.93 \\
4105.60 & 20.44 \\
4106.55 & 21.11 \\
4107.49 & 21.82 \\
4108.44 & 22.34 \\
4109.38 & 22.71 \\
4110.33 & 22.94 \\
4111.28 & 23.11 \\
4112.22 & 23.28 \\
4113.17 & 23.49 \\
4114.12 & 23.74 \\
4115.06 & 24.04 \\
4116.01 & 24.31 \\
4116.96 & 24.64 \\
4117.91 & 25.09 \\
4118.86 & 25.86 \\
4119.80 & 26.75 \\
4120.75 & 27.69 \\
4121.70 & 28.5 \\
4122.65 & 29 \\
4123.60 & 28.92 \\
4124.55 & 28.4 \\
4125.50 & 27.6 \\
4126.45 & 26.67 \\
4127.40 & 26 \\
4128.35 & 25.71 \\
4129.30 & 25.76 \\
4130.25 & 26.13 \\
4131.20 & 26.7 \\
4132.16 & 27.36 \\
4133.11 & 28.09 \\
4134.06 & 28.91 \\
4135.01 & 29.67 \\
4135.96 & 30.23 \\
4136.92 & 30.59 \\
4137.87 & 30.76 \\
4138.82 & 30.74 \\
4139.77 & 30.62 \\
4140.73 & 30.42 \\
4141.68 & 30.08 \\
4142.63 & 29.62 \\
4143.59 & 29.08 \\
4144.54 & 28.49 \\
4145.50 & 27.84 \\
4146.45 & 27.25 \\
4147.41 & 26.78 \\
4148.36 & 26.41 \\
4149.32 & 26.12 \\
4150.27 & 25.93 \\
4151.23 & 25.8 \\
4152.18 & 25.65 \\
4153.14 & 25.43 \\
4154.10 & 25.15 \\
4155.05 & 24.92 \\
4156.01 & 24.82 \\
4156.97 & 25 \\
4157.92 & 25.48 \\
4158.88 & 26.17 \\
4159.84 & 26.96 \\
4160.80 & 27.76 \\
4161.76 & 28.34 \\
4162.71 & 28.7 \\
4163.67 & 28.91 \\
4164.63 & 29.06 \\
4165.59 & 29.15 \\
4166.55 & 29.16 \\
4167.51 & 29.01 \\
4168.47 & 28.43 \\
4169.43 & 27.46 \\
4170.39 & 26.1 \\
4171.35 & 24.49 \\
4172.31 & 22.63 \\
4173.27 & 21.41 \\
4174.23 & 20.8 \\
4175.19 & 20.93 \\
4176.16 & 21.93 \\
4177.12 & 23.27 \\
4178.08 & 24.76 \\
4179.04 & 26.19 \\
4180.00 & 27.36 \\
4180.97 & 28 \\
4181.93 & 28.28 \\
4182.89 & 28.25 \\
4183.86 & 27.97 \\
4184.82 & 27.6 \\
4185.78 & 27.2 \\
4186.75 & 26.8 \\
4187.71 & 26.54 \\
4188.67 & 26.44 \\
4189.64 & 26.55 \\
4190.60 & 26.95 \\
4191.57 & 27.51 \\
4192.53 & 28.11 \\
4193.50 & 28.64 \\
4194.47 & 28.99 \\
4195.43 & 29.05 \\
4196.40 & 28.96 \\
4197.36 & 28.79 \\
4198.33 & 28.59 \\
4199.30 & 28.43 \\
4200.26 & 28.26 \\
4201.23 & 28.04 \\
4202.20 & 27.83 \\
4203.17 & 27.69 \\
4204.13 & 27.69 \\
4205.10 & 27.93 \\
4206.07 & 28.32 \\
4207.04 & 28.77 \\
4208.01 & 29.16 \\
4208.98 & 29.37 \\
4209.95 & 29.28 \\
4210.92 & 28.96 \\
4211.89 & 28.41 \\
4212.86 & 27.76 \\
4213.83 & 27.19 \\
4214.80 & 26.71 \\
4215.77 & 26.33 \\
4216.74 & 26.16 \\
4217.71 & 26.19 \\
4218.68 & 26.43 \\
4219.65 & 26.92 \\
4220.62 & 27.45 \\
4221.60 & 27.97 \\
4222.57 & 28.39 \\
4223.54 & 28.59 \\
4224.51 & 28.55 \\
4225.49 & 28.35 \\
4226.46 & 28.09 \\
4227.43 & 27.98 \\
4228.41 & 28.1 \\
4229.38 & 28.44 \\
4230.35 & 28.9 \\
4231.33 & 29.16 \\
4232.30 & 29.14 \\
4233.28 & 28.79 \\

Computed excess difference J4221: -0.053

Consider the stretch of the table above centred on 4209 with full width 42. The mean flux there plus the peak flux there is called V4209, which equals 57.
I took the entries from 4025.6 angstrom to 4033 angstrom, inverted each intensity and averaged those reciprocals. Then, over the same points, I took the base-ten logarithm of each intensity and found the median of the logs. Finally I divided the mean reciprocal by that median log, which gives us 0.0253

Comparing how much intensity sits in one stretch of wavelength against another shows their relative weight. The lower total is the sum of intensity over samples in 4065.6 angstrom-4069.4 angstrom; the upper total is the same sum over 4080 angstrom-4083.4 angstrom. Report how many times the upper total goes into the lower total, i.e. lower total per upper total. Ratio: 0.96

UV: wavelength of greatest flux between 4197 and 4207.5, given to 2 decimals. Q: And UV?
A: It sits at 4197.36 angstrom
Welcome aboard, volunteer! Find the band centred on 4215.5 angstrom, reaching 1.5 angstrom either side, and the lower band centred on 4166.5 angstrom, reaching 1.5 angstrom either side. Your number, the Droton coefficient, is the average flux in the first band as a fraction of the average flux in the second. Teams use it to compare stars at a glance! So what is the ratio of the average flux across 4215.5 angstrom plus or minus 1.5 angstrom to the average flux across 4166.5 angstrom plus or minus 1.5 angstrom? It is 0.91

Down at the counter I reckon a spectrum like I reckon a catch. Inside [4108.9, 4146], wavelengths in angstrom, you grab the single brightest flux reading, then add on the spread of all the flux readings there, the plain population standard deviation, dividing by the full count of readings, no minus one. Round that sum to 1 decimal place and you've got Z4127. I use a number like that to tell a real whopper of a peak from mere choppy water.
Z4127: 33.3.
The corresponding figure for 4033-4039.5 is 32.1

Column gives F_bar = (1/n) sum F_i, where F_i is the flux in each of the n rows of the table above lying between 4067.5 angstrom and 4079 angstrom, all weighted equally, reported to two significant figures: 25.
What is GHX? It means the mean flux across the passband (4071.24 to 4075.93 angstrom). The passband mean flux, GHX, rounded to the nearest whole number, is 25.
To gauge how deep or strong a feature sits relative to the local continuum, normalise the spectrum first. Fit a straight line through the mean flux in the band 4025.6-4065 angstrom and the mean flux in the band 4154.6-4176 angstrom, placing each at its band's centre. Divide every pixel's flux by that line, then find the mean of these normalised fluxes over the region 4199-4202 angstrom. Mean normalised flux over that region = 1.10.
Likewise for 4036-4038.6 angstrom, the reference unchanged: 1.10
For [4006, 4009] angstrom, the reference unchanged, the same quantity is 0.92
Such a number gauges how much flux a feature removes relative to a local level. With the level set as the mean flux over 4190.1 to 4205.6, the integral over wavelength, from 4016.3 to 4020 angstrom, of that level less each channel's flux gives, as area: -19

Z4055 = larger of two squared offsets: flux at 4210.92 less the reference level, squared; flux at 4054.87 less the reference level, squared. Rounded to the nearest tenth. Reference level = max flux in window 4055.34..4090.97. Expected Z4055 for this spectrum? 3.2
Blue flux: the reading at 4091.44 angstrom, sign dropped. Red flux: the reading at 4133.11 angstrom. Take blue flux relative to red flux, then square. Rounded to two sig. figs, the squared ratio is 0.66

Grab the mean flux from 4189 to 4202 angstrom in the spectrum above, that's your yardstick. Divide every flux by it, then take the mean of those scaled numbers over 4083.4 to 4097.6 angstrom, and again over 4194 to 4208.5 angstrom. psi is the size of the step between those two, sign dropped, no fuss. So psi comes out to 0.190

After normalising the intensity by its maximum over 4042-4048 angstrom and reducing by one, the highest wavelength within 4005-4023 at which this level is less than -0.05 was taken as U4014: 4010.30 angstrom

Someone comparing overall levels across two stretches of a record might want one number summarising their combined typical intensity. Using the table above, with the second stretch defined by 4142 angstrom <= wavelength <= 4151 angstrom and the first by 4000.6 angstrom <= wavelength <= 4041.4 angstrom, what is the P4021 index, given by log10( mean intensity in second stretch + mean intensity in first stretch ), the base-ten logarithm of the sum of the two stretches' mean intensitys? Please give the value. 1.75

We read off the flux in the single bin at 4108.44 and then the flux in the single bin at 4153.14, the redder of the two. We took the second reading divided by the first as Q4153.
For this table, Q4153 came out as 1.1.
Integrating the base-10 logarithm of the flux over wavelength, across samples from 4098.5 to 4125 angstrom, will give 36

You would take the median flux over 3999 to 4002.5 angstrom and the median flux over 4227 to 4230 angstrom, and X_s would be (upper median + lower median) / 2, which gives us 29.3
